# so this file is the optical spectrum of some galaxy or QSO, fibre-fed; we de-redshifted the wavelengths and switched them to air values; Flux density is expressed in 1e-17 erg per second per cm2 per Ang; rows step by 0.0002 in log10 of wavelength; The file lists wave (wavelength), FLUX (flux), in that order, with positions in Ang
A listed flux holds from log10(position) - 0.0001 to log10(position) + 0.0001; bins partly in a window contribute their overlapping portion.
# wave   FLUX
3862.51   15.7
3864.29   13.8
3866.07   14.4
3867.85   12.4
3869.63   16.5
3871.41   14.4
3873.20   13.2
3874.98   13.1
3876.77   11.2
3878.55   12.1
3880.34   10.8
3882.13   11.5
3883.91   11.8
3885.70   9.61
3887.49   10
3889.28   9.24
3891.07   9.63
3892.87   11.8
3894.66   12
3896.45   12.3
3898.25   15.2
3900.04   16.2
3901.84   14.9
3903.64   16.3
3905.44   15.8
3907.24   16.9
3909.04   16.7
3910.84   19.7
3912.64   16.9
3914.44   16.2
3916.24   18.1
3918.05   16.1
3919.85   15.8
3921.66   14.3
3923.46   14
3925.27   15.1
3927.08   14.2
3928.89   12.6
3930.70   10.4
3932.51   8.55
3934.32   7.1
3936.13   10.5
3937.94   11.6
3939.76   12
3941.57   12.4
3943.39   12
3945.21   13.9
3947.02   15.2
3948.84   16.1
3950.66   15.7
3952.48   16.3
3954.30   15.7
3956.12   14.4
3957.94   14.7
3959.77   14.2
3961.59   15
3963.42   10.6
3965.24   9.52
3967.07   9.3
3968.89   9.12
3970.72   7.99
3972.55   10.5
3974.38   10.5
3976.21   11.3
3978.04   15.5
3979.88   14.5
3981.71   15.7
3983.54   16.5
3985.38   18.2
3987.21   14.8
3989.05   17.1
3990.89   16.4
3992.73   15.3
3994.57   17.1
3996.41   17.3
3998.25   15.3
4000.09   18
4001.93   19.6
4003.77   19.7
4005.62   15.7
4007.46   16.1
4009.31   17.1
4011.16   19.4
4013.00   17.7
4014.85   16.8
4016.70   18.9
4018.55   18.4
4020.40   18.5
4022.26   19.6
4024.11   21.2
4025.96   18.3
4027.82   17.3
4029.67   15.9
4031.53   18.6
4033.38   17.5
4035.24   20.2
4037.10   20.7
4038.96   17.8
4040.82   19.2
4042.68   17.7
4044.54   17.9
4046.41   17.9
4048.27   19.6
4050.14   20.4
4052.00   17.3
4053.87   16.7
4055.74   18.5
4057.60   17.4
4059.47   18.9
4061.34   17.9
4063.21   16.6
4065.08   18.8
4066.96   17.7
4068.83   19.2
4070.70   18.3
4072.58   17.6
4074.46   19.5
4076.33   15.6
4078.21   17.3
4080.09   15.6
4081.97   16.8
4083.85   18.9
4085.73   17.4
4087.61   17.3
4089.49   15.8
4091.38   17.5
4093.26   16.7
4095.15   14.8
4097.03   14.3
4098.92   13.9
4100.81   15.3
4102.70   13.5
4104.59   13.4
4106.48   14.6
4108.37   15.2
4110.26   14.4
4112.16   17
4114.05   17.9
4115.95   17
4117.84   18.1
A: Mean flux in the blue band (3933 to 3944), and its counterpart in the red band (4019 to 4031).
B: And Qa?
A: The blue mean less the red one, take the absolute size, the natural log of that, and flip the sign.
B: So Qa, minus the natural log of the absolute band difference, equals -2.0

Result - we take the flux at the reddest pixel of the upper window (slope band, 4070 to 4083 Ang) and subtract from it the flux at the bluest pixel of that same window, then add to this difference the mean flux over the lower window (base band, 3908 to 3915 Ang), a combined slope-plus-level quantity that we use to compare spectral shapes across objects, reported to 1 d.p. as 15.9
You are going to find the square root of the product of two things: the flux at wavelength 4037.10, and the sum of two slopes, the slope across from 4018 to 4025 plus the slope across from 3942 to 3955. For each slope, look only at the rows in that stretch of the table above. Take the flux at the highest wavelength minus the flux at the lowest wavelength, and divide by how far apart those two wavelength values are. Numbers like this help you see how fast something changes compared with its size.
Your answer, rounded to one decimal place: 4.2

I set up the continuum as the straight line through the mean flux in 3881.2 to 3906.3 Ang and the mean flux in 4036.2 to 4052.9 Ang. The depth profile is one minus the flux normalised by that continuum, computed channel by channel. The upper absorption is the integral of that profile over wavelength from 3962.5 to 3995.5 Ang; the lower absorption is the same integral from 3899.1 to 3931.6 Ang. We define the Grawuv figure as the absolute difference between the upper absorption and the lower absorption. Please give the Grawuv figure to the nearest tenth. 10.9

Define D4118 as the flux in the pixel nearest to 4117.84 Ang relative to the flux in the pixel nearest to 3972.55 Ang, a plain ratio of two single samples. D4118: 1.7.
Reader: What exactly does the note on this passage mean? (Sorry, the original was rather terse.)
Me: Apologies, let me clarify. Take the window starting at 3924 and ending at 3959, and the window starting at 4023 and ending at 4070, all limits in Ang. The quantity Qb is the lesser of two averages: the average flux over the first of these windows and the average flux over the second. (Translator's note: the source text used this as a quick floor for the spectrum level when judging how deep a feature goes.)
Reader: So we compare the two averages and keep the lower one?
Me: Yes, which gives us 13.1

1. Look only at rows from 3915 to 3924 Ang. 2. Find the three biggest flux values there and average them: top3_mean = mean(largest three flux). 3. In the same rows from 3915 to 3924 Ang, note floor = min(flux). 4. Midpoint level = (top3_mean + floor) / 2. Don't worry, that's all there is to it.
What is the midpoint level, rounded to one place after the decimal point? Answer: 15.3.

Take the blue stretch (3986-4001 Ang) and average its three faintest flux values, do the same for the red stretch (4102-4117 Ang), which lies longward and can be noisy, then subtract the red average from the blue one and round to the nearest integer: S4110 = 1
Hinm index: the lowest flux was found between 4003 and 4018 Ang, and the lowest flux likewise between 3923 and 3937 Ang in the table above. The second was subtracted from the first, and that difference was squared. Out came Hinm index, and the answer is 74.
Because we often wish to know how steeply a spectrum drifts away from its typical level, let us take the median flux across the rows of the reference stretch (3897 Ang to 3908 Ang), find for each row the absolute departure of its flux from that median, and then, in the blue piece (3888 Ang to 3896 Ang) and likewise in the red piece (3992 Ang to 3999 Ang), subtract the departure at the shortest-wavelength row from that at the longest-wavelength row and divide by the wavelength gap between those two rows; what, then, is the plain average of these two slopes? -0.26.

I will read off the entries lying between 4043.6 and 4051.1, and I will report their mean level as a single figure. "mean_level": 18.9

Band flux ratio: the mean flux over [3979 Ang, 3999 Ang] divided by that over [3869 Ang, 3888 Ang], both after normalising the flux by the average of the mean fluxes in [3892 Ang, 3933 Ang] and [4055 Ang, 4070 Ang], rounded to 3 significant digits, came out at 1.33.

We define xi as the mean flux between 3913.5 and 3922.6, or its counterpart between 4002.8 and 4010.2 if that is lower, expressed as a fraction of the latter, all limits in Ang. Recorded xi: 0.94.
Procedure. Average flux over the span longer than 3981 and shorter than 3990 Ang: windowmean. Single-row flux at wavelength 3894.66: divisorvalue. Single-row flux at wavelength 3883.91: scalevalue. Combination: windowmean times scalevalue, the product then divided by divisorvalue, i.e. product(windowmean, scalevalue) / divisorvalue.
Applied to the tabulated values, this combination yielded 16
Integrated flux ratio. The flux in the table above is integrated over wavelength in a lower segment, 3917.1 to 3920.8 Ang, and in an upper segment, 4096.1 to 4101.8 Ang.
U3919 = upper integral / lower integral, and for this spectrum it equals 1.4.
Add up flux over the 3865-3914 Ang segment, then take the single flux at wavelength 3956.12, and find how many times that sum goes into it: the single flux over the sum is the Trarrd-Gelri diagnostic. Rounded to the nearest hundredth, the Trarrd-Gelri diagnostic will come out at 0.04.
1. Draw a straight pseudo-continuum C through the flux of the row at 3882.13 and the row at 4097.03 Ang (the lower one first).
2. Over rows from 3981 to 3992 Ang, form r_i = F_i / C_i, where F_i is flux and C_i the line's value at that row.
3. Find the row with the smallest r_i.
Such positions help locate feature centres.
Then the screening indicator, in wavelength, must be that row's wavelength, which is 3987.21 Ang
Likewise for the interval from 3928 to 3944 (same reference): 3934.32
